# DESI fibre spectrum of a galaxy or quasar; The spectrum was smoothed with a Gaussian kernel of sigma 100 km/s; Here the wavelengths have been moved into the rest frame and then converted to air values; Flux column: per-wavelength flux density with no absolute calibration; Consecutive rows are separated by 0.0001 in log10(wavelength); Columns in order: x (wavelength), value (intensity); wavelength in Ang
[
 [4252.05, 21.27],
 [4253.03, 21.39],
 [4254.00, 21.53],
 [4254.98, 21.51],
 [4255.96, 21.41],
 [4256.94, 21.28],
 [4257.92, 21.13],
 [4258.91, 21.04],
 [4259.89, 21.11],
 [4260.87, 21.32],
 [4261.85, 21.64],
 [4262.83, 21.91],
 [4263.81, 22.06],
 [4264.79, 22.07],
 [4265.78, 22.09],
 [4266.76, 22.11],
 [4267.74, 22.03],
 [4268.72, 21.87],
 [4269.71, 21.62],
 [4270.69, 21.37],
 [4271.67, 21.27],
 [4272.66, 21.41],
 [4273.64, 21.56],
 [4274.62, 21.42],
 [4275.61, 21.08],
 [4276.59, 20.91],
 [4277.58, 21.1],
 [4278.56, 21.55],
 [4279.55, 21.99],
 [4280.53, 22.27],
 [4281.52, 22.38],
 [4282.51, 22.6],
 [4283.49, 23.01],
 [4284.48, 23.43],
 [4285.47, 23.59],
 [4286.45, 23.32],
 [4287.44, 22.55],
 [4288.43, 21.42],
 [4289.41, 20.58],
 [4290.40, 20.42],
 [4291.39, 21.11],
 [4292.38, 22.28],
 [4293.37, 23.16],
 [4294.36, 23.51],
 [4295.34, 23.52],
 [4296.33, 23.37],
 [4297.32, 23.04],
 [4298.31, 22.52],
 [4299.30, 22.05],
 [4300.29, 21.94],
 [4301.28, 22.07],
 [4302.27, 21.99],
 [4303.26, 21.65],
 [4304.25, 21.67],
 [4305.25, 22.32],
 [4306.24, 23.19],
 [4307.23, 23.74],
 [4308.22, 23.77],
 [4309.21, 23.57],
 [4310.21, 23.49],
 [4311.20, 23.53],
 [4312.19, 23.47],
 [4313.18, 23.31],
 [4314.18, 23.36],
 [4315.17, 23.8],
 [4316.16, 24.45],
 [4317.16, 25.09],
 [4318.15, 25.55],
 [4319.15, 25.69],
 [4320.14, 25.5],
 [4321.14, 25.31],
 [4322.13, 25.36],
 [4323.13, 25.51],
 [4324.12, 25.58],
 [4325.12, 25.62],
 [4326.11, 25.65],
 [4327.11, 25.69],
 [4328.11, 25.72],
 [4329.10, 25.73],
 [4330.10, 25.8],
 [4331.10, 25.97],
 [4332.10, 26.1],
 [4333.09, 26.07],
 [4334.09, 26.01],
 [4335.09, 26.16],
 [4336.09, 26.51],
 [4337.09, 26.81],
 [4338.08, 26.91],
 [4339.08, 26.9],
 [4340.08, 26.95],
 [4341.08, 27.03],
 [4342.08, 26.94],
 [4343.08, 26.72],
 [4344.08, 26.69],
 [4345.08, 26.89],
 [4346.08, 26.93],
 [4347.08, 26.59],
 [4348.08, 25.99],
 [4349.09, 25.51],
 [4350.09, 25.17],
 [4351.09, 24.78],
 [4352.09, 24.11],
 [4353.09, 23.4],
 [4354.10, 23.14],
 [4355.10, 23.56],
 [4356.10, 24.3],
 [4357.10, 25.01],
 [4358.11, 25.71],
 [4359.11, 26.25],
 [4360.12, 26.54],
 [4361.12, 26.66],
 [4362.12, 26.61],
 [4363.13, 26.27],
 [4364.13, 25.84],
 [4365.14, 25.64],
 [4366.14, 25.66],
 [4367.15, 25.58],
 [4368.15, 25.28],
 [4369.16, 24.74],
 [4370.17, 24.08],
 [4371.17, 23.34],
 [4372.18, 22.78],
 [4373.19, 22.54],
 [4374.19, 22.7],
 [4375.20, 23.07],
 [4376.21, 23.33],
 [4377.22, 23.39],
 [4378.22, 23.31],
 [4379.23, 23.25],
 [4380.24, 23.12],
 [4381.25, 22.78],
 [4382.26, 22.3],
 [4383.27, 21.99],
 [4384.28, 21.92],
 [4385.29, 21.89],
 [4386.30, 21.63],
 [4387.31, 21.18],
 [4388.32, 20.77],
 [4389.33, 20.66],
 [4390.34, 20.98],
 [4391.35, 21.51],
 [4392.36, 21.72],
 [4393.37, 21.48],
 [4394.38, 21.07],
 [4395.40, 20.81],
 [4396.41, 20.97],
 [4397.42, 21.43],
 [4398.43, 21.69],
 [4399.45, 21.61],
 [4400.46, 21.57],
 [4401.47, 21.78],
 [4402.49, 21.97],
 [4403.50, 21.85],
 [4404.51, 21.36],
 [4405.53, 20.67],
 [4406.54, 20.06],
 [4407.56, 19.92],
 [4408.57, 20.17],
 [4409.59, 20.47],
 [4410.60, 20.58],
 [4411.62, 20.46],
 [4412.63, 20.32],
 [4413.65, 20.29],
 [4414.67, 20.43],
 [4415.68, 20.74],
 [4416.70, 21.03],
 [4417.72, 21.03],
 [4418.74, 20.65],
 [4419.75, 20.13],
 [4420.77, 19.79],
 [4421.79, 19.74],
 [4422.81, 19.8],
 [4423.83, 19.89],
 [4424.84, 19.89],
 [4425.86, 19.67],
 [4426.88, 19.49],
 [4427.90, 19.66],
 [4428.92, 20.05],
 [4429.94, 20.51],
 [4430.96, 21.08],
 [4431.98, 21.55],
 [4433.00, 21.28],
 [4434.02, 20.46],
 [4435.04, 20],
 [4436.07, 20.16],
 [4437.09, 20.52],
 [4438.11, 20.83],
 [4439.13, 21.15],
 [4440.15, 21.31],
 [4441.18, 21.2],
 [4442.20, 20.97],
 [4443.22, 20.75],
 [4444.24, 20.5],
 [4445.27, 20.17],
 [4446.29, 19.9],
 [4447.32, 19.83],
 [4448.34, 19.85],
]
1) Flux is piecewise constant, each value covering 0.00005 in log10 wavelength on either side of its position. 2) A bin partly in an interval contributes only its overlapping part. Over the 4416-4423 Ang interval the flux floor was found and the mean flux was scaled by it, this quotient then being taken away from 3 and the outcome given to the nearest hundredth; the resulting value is 1.97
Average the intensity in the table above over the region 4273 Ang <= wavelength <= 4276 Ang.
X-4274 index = 21.4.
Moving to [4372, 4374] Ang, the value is 22.7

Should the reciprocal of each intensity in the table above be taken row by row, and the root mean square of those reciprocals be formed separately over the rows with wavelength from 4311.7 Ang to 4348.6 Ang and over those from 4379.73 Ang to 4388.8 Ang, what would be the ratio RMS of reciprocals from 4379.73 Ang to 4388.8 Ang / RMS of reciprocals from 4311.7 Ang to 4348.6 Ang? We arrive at 1.17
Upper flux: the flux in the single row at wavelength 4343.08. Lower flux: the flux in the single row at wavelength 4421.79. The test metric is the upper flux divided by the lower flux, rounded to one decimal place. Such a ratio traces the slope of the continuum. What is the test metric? 1.4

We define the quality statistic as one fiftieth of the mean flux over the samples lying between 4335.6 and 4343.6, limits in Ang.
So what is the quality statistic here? 0.54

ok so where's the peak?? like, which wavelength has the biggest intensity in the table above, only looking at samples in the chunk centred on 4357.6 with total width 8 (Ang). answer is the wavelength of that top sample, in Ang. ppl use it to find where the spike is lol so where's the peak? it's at 4361.12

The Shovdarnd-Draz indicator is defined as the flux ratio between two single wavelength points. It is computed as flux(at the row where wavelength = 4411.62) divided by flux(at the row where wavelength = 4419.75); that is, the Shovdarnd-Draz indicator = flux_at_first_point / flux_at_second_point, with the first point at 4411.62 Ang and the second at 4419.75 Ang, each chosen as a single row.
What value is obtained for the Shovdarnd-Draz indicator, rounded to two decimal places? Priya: 1.02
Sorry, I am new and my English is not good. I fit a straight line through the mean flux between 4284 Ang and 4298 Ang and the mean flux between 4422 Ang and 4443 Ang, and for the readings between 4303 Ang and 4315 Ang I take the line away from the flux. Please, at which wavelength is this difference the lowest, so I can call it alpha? 4303.26 Ang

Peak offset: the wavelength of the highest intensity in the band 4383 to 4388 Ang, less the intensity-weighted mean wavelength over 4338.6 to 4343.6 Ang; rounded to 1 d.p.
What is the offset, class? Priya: 42.2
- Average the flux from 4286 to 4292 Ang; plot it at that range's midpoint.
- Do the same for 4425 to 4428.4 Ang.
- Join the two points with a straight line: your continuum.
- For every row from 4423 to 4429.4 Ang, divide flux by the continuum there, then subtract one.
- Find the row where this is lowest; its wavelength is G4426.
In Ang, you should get 4426.88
